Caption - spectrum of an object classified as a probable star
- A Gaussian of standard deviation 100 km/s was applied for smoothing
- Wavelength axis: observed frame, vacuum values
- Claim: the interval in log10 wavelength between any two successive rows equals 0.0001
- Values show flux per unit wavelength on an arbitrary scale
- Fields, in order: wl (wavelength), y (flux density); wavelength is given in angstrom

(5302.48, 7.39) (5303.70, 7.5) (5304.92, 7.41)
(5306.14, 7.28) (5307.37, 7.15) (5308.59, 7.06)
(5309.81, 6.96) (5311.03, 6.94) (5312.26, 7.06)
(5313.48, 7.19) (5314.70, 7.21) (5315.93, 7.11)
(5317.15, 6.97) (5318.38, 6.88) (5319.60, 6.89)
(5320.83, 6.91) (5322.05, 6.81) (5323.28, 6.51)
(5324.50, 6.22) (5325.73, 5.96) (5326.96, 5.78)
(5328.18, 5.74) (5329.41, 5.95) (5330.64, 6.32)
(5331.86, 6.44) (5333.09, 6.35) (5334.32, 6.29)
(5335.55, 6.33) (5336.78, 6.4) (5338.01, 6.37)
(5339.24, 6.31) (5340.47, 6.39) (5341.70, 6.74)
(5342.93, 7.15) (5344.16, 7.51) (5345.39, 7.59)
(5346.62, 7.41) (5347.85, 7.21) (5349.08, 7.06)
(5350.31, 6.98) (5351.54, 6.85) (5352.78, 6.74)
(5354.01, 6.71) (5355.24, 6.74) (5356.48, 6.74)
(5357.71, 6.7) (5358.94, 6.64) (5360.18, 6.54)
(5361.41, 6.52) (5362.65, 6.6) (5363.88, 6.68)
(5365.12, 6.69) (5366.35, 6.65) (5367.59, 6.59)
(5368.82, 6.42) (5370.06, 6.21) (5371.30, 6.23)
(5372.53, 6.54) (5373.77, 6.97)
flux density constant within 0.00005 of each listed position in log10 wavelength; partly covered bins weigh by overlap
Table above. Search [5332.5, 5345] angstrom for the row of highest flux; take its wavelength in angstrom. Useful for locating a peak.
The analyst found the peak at 5344.16 angstrom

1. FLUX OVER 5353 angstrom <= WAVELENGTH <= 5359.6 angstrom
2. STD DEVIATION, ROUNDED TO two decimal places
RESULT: 0.04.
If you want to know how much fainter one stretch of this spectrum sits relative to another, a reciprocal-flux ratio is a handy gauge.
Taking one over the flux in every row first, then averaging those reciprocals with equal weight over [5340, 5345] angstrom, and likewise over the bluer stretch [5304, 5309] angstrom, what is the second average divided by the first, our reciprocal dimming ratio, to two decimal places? 0.96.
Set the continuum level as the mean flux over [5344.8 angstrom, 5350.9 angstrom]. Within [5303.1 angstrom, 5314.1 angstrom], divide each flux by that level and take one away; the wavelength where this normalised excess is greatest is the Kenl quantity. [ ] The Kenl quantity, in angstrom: 5303.70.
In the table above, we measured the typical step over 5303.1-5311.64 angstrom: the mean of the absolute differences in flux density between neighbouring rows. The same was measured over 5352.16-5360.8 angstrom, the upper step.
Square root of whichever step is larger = 0.31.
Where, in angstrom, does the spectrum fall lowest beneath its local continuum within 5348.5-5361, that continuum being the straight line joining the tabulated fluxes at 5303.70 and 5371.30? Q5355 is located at 5360.18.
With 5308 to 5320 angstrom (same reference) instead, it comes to 5309.81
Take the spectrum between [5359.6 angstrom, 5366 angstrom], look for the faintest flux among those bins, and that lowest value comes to 6.52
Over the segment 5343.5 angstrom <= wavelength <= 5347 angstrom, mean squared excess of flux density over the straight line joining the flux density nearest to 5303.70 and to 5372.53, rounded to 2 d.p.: 0.35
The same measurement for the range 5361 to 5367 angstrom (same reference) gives 0.01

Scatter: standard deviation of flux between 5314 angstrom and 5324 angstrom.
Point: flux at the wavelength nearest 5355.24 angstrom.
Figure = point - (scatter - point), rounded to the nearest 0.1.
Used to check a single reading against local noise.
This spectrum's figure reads 13.3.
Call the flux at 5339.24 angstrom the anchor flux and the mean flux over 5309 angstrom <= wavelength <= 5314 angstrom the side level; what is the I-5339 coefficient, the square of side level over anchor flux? 1.24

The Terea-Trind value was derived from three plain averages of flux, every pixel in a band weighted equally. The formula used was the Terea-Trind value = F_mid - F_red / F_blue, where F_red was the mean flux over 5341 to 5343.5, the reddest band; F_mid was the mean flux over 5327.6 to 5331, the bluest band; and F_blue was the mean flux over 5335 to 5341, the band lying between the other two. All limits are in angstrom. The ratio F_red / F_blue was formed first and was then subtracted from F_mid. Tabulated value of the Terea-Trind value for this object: 4.9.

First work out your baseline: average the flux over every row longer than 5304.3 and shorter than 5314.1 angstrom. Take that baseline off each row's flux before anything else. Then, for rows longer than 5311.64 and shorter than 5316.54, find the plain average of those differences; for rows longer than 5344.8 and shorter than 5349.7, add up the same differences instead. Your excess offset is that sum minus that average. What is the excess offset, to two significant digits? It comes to 0.73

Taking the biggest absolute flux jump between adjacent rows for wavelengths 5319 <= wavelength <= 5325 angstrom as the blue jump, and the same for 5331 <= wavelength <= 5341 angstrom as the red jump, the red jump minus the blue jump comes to -0.21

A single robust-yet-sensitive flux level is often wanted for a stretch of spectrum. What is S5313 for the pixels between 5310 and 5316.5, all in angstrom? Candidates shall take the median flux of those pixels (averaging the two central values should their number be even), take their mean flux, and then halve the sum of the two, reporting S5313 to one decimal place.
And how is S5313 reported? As 7.1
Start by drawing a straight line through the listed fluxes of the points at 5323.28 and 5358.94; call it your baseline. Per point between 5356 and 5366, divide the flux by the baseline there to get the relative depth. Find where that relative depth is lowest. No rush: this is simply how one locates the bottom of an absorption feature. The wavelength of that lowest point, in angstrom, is 5361.41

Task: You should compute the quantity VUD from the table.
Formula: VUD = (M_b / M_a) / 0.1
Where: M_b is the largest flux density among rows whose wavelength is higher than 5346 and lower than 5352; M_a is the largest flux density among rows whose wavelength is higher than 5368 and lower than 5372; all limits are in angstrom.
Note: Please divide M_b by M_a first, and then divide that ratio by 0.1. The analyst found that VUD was 11.5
